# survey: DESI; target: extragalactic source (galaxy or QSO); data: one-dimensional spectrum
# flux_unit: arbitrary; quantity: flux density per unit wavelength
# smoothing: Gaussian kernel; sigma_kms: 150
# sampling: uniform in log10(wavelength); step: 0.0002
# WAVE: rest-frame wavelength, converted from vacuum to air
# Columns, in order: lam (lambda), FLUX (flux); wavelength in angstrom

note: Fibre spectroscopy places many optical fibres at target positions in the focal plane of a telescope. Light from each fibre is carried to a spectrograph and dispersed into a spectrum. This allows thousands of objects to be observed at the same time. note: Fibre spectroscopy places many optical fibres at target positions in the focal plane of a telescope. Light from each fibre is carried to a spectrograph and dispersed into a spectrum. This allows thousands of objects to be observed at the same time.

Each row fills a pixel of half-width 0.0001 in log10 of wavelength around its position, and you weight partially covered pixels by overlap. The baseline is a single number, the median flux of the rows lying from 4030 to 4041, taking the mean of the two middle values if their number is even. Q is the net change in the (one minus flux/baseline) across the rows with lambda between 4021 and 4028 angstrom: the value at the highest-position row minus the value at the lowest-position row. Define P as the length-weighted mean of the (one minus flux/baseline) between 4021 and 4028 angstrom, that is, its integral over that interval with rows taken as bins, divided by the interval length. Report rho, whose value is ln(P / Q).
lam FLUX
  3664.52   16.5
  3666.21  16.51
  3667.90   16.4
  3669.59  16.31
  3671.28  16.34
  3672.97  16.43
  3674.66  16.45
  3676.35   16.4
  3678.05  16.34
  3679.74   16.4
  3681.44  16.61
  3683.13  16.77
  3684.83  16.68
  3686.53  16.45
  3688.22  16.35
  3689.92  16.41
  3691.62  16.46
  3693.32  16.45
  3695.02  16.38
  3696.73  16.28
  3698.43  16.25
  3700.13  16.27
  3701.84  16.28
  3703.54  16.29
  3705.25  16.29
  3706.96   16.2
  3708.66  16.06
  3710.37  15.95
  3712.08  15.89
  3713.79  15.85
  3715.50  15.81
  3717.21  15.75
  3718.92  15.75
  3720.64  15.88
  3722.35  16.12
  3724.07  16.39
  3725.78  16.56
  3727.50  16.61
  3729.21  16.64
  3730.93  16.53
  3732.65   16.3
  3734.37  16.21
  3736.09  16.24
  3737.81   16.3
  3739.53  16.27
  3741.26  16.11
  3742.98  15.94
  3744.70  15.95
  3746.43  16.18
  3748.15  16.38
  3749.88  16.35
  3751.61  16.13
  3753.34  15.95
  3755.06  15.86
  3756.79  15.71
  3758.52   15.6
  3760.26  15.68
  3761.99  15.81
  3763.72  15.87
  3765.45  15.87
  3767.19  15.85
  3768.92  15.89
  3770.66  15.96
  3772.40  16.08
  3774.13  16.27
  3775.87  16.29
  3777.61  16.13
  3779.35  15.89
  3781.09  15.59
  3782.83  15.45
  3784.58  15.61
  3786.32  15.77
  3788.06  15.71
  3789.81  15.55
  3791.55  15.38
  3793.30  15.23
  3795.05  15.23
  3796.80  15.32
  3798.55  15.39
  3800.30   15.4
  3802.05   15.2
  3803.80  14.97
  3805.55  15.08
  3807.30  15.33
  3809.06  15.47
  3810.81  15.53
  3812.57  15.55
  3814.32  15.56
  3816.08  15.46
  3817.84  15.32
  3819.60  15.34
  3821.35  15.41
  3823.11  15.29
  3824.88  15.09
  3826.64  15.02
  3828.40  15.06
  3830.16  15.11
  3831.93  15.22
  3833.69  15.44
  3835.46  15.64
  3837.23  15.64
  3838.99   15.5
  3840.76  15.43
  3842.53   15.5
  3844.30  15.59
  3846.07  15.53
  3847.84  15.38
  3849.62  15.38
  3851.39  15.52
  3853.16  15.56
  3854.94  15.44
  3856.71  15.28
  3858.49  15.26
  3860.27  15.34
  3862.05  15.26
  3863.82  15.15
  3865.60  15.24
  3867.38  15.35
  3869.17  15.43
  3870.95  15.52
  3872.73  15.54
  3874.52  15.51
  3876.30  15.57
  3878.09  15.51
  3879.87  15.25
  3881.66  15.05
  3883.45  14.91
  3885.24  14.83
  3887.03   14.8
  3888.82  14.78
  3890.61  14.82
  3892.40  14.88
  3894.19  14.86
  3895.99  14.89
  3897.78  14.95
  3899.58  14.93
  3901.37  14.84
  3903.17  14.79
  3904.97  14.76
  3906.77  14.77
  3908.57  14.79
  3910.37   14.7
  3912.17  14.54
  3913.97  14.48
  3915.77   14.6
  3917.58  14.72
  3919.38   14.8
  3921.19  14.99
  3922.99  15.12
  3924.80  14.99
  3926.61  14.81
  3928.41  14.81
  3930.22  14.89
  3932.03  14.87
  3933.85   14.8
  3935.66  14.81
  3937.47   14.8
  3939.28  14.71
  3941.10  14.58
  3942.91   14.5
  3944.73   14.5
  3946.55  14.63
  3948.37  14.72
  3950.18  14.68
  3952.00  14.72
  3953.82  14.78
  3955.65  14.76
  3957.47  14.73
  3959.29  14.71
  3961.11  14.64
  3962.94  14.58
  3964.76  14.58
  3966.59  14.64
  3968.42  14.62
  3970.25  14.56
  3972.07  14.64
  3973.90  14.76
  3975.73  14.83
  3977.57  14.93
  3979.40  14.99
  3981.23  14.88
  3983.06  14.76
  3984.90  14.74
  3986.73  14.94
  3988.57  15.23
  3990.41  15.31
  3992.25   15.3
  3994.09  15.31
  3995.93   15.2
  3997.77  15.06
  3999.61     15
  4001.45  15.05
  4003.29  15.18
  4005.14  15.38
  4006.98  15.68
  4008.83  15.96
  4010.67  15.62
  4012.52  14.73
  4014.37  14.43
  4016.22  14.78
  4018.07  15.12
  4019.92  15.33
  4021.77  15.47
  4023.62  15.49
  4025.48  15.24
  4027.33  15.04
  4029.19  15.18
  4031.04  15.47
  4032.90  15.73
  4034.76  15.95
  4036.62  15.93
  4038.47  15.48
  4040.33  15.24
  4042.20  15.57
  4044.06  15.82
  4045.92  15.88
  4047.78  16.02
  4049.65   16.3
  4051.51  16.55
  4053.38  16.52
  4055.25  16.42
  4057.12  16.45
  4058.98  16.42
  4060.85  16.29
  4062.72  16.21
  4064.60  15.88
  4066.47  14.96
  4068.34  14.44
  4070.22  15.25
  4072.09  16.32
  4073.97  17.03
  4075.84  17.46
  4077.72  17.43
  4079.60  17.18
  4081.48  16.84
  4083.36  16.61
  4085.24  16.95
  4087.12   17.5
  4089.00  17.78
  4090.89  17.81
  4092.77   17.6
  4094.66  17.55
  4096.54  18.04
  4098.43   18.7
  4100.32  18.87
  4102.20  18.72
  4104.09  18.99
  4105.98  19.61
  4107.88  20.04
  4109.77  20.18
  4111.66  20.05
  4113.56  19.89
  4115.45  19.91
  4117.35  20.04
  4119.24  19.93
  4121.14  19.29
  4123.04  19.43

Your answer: -0.4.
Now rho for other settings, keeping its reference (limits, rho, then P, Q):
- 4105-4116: 2.7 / -0.278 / -0.019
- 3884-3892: 4.4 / 0.051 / 0.001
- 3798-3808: 1.9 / 0.025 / 0.004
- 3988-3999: 0.8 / 0.024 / 0.011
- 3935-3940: 2.1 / 0.053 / 0.006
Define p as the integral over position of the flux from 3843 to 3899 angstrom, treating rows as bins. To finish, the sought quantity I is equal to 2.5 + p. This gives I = 856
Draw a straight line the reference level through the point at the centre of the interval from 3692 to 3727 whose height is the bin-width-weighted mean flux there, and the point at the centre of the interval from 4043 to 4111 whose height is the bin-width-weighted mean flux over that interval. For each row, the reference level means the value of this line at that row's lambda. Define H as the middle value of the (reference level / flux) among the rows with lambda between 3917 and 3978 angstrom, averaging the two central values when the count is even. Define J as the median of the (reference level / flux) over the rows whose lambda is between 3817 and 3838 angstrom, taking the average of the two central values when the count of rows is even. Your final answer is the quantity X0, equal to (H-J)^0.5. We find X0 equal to 0.257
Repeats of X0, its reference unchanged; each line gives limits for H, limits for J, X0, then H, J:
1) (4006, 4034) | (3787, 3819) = 0.209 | 1.11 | 1.064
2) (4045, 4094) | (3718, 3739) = 0.205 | 1.04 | 0.995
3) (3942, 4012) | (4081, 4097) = 0.398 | 1.14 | 0.980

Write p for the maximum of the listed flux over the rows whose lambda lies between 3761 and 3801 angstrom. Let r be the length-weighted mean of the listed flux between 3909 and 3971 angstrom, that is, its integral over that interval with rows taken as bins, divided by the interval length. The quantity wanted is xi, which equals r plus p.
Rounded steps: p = 16.29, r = 14.7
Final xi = 31.0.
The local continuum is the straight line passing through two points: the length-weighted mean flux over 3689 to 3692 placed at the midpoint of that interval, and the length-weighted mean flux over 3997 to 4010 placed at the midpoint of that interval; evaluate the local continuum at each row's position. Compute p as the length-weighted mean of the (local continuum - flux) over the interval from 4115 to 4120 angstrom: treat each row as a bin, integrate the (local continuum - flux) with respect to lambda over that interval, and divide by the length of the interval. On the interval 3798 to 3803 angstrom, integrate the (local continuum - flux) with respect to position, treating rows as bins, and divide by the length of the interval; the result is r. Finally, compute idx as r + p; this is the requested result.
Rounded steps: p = -5.0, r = 0.7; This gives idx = -4.3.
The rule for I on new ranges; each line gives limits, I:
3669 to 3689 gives 332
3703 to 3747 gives 713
